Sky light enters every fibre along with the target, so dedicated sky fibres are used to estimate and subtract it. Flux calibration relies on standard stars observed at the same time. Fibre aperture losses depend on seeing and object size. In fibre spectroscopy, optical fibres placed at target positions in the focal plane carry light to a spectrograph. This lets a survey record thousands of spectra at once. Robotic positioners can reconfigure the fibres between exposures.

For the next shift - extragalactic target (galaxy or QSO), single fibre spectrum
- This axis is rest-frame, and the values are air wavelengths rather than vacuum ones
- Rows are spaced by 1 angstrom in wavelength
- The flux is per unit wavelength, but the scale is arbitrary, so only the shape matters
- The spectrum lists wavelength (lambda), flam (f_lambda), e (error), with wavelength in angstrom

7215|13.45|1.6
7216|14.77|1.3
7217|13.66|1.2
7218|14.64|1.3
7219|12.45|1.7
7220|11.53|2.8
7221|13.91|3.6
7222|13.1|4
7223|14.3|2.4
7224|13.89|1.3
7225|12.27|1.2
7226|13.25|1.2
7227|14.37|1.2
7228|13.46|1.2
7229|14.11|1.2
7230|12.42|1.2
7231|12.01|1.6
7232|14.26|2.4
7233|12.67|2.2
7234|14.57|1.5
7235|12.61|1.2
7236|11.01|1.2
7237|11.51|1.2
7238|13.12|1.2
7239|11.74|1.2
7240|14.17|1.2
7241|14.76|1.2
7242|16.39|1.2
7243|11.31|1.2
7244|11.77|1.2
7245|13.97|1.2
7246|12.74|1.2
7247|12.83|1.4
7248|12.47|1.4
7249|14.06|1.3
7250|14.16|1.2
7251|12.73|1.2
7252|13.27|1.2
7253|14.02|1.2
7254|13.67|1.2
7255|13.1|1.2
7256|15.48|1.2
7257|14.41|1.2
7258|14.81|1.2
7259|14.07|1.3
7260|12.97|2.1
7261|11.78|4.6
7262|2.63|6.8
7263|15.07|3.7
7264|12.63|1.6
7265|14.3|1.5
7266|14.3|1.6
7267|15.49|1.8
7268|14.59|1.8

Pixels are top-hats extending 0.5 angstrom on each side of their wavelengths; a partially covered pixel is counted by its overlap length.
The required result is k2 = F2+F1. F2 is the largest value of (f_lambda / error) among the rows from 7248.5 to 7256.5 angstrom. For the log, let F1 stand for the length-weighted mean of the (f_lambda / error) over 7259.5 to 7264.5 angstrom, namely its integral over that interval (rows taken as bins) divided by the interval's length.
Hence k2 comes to 17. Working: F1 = 4.2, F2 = 12.9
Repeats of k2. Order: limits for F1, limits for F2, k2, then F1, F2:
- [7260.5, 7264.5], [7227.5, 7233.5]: 15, 3.7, 11.8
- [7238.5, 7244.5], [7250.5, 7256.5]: 24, 11.1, 12.9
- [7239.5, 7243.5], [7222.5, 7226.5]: 23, 11.8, 11.0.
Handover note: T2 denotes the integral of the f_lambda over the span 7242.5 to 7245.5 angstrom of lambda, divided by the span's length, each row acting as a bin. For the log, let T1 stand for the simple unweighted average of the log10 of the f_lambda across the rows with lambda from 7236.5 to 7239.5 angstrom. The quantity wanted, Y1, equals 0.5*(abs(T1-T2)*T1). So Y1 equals 6.1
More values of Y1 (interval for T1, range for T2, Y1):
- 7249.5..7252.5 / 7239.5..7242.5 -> 7.9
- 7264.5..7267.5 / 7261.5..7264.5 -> 5.2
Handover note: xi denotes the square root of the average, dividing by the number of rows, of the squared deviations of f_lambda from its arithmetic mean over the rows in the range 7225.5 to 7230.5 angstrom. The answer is 0.7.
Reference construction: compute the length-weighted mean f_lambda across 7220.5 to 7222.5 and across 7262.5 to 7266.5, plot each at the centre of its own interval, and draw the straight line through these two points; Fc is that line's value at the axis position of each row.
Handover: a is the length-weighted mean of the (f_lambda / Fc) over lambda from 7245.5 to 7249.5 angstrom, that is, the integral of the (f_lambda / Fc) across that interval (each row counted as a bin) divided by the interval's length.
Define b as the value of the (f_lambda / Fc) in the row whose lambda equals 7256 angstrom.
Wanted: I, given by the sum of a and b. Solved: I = 2.05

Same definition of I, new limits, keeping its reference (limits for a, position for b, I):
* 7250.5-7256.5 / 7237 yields 1.82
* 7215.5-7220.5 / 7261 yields 1.84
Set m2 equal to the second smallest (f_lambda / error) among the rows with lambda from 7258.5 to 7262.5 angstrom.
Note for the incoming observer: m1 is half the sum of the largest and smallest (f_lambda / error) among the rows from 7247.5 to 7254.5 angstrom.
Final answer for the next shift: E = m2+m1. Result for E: 13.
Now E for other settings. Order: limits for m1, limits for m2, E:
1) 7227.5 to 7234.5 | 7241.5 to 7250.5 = 18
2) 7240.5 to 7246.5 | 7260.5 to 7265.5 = 14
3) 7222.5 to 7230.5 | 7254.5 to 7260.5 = 20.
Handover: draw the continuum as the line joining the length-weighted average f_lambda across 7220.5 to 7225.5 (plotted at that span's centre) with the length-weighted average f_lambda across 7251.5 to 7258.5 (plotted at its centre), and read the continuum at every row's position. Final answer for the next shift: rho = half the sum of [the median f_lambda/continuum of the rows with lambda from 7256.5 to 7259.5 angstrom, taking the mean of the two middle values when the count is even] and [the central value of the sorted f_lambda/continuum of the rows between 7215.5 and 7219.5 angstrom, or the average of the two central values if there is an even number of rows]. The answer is 1.04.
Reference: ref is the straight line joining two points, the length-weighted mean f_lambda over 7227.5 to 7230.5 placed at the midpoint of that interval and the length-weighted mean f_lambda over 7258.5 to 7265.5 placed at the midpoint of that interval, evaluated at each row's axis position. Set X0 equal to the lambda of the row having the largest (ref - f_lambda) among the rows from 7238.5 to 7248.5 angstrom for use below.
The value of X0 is 7243 angstrom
